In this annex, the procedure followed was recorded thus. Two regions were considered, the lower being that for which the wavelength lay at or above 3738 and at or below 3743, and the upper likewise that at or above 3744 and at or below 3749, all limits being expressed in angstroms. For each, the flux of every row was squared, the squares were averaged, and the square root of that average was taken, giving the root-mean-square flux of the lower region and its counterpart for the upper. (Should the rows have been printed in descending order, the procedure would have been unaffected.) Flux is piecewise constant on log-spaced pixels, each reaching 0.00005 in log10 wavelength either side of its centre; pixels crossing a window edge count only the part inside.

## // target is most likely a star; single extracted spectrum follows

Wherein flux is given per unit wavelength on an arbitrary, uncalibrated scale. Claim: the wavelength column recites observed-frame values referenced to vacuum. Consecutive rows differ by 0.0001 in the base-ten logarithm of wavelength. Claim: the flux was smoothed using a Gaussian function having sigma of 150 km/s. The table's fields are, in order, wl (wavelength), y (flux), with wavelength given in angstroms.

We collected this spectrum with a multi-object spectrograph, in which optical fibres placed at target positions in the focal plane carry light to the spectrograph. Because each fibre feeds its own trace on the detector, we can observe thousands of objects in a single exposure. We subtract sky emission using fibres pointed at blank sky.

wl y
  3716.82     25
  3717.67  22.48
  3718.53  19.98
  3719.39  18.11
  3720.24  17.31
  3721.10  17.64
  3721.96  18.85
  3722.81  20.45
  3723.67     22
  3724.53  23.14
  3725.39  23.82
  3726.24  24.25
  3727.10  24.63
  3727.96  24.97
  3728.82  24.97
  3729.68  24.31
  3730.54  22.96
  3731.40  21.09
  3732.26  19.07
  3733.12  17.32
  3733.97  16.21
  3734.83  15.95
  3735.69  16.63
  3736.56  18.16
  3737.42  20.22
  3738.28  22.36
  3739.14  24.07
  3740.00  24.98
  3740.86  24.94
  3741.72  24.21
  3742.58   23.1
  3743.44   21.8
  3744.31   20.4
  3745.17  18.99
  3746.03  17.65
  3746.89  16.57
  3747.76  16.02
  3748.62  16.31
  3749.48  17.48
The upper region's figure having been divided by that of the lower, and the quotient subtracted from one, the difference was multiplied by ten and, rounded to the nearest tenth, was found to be 2.6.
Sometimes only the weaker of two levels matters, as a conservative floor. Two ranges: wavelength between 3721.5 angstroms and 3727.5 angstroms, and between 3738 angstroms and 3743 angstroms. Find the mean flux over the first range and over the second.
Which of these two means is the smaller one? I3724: 22.4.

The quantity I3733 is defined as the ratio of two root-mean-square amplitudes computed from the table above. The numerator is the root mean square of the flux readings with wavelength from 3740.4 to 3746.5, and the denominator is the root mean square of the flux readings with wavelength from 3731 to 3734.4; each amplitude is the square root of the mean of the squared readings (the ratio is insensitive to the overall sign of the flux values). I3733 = 1.17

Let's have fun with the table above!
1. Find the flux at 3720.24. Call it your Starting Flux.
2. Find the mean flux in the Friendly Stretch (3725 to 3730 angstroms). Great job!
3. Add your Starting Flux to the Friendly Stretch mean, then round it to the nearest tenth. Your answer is 41.8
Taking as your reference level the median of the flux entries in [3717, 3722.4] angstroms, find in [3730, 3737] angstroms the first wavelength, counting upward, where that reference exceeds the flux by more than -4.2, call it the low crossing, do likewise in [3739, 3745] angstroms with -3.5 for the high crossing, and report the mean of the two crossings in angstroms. 3737.4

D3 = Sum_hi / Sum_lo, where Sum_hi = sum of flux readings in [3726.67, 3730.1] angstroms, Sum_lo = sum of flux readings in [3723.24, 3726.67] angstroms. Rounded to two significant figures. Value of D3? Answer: 1.1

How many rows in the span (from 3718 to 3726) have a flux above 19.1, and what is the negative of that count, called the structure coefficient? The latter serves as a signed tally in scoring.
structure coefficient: -5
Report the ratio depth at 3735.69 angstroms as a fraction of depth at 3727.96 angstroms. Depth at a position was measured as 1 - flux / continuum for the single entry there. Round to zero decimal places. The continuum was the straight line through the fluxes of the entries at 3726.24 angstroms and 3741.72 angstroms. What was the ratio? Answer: -10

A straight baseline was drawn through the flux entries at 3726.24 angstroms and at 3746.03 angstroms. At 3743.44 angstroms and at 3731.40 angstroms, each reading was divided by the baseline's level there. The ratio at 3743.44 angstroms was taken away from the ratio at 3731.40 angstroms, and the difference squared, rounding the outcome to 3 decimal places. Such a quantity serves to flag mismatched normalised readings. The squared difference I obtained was 0.058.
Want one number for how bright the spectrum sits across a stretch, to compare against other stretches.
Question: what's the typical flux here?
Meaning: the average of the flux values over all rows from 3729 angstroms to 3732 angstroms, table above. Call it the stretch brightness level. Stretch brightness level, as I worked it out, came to 23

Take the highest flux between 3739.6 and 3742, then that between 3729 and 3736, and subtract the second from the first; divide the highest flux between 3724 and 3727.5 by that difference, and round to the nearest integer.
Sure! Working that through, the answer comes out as 37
